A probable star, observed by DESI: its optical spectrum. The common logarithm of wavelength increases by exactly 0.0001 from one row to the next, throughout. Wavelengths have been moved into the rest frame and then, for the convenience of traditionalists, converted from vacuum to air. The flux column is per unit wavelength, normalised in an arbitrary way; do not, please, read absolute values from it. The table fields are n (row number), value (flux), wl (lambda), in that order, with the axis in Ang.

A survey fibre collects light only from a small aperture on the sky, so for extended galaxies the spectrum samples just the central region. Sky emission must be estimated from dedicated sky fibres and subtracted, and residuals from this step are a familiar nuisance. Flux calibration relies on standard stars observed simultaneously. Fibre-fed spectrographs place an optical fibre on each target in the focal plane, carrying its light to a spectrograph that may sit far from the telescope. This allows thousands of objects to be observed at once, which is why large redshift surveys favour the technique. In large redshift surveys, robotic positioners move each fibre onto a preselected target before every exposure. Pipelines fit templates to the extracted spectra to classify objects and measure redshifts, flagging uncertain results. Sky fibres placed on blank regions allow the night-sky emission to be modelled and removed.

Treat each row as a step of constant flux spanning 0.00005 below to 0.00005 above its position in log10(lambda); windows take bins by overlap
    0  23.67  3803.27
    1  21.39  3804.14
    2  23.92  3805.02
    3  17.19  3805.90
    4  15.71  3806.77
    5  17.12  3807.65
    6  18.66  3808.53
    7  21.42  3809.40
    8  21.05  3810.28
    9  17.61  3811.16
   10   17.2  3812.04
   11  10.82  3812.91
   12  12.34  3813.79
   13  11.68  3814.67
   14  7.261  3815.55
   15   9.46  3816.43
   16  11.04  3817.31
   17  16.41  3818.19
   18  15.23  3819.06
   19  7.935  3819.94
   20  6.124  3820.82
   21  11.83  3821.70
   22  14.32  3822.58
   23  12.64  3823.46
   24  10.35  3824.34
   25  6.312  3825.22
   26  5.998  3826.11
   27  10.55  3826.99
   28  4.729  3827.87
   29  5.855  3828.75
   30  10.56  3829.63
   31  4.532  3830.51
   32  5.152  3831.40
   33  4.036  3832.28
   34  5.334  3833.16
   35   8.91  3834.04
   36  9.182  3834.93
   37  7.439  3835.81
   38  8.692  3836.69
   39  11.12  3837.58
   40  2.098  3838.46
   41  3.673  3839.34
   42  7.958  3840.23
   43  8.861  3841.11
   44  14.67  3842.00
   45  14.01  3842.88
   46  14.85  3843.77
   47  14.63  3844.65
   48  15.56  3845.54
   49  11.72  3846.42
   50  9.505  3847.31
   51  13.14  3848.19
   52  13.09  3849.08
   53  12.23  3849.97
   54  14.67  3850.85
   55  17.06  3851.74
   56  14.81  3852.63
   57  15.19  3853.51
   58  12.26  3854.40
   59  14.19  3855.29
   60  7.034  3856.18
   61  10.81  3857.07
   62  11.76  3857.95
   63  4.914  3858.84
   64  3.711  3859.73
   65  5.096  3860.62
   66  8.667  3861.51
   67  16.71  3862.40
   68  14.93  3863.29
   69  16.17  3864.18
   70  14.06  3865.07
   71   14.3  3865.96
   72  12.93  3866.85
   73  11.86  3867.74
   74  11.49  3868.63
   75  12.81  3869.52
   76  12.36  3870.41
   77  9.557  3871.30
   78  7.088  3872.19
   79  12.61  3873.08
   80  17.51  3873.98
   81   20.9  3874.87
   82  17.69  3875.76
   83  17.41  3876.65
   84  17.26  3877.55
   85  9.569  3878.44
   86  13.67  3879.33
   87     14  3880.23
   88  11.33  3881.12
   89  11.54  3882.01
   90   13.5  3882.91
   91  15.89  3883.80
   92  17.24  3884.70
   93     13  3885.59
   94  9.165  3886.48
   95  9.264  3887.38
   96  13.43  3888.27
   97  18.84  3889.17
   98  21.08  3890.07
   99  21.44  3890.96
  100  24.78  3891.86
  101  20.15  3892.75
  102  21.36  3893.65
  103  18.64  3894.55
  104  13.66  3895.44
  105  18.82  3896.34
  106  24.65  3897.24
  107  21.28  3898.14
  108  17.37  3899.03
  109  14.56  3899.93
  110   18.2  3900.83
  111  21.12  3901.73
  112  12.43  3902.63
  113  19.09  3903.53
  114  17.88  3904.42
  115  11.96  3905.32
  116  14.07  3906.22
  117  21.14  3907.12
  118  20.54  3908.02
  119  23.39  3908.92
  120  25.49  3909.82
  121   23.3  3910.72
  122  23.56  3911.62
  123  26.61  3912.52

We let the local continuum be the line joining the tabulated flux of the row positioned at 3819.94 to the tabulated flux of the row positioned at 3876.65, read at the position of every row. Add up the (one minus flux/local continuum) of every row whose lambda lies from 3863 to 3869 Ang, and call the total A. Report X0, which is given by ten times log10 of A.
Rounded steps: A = 0.86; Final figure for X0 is -0.7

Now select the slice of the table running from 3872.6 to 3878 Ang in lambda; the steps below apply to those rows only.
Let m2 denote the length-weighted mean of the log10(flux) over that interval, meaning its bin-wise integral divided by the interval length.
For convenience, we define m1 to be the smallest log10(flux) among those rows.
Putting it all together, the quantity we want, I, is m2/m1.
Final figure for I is 1.12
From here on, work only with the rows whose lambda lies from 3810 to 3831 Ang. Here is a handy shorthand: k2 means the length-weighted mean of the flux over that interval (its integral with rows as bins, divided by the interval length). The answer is 10.8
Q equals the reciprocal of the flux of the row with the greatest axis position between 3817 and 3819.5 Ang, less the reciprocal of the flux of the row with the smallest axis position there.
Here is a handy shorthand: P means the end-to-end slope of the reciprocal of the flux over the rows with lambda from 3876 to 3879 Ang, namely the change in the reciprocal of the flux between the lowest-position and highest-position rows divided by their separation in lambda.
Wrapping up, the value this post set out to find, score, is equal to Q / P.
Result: -1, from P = 0.03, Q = -0.02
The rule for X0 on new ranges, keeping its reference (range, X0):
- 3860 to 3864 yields -0.1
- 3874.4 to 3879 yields -6.4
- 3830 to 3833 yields 2.1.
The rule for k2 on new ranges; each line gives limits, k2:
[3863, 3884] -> 13.7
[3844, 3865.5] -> 12.2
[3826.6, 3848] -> 9.0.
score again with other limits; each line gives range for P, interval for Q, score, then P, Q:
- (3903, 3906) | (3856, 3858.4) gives -3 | 0.02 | -0.06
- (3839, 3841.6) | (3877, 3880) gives 0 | -0.09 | 0.02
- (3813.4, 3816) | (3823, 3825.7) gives 2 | 0.03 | 0.08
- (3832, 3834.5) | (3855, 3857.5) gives 0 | -0.08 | 0.02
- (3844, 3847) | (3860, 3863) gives -14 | 0.01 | -0.14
